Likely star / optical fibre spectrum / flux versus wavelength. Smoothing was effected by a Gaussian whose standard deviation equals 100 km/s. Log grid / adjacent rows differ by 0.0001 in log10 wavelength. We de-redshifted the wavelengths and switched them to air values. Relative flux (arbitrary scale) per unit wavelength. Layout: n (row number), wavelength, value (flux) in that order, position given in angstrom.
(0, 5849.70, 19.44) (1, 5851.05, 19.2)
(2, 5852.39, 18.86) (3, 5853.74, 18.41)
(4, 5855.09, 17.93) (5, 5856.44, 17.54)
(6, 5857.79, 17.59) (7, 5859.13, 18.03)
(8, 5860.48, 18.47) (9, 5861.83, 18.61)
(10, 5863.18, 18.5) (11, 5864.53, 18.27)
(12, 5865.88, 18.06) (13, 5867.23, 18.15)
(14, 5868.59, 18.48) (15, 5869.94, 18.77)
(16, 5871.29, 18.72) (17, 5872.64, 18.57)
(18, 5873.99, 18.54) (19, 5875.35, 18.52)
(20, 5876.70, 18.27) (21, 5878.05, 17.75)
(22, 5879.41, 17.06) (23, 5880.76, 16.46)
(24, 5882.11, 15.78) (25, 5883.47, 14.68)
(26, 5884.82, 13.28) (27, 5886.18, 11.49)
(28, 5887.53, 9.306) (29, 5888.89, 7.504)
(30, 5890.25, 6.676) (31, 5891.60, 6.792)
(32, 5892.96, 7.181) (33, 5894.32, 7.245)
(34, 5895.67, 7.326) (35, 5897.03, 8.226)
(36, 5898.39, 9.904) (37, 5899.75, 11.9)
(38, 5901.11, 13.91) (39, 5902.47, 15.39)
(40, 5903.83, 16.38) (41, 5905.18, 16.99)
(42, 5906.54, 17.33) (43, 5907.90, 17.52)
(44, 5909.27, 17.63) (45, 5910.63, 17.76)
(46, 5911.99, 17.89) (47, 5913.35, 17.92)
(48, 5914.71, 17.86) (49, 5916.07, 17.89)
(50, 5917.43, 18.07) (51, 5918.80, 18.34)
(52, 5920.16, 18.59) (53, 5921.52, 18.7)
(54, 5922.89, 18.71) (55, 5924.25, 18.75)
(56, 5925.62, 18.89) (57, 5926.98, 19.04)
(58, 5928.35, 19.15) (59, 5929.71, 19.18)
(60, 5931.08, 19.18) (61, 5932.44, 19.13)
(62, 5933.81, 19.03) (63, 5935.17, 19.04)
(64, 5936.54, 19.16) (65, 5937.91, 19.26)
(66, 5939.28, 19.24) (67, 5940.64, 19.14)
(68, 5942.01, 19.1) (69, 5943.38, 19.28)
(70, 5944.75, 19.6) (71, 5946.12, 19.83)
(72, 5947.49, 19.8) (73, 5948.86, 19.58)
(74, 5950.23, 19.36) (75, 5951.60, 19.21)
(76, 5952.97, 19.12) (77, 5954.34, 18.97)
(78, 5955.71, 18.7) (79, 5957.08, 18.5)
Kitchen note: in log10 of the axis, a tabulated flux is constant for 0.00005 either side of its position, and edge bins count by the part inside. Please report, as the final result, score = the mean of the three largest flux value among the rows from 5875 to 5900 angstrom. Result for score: 18.2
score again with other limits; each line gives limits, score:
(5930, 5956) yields 19.7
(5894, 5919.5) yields 18.1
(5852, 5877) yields 18.8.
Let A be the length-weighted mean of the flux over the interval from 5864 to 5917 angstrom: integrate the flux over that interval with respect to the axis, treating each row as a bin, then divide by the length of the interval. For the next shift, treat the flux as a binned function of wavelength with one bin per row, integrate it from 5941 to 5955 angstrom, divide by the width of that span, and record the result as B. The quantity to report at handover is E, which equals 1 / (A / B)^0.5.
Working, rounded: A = 14.8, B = 19.4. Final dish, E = 1.14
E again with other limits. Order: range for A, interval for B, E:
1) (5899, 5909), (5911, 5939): 1.09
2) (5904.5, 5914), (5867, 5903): 0.88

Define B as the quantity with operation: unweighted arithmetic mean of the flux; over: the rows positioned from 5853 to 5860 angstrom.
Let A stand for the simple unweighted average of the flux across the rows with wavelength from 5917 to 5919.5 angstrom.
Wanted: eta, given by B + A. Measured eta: 36.1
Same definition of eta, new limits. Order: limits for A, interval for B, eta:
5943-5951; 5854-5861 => 37.5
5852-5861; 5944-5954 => 37.6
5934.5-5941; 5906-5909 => 36.6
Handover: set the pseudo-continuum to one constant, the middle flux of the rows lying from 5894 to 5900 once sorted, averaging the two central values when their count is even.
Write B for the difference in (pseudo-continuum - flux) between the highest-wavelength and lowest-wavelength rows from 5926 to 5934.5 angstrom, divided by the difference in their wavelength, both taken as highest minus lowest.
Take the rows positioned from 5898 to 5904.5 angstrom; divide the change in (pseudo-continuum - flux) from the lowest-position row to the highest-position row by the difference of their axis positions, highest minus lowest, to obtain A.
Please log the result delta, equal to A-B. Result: -1.2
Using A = -1.2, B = 0.00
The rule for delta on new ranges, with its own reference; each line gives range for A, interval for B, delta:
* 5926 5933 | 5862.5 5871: 0.0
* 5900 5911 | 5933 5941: -0.4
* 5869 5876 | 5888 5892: -0.2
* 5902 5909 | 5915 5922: -0.2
